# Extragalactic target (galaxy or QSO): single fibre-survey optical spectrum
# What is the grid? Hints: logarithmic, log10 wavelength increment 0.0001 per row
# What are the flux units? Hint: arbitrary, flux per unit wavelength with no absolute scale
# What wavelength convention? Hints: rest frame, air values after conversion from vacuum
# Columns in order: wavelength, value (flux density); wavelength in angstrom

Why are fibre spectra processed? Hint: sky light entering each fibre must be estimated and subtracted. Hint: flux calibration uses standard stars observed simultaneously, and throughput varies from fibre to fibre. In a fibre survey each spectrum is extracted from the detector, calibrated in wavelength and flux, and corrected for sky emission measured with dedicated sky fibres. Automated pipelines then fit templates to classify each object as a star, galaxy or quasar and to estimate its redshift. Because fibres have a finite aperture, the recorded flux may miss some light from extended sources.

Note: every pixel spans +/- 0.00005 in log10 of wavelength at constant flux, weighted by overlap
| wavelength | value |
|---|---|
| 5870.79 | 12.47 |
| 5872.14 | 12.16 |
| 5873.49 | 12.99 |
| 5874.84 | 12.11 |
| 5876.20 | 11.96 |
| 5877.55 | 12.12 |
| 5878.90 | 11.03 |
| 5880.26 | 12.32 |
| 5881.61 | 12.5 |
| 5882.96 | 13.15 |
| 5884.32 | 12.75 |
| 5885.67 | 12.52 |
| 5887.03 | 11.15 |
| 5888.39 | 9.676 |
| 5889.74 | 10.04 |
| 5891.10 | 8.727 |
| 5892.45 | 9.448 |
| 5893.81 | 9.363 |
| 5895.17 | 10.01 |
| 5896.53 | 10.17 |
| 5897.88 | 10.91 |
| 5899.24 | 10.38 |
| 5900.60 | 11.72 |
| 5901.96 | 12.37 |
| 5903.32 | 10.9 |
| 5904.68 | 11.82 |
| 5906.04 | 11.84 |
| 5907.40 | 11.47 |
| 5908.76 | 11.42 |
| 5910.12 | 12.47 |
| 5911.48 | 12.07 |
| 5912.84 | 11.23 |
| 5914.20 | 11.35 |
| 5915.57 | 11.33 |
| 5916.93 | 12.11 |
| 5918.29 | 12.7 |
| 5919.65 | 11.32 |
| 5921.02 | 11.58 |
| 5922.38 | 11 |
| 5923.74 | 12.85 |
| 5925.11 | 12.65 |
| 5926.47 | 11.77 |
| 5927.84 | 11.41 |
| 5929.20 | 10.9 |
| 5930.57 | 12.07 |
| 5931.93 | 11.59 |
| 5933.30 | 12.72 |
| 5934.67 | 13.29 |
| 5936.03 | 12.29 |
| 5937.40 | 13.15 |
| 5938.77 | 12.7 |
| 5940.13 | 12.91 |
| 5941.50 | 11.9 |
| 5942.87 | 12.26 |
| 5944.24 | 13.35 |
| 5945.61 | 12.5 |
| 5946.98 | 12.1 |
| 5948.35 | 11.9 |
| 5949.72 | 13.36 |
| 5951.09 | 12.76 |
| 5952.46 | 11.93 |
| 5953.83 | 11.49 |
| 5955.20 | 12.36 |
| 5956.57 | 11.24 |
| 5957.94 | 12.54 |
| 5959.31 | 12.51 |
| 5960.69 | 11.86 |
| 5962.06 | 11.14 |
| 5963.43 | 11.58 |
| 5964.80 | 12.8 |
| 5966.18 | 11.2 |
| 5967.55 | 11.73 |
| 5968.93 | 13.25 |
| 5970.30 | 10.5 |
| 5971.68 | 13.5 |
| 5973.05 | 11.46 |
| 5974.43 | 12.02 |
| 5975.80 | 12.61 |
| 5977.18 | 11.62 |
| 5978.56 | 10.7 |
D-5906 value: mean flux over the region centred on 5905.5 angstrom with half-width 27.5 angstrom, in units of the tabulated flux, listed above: 11.4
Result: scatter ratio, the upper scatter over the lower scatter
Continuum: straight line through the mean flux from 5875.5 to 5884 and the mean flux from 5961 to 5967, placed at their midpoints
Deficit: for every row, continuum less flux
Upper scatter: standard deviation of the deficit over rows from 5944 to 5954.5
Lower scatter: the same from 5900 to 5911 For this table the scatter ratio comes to 1.3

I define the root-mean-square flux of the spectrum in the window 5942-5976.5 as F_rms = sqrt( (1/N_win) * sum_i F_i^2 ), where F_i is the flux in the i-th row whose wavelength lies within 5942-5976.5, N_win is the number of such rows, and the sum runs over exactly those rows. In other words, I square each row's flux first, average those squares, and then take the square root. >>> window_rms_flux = 12.2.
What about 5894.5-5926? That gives 11.6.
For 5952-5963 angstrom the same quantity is 11.9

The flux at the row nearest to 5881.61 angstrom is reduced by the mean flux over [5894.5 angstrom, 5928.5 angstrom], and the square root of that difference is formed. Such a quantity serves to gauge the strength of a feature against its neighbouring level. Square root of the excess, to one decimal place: 1.0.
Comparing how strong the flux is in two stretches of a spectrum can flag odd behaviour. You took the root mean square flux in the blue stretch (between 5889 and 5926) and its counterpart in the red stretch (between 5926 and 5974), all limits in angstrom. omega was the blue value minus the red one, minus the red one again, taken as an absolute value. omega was 13.1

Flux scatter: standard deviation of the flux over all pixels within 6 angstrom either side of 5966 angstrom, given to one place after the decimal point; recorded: 1.0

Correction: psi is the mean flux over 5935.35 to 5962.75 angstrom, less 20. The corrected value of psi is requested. -7.69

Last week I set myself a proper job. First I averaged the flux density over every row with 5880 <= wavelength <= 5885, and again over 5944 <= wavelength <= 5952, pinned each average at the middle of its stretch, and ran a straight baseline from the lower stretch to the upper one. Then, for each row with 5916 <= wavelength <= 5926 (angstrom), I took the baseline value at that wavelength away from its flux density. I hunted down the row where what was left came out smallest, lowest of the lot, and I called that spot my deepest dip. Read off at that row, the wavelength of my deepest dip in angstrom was 5922.38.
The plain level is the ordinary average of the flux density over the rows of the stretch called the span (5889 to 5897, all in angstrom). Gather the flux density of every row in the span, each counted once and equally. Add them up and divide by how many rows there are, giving 9.6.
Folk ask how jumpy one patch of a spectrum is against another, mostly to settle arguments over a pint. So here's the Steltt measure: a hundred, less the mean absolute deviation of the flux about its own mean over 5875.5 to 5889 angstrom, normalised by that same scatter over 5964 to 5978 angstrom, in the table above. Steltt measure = 99.00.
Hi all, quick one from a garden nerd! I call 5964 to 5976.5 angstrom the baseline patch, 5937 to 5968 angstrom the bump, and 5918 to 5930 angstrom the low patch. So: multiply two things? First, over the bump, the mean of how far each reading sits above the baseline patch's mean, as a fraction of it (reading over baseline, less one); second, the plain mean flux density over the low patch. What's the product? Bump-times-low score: 0.11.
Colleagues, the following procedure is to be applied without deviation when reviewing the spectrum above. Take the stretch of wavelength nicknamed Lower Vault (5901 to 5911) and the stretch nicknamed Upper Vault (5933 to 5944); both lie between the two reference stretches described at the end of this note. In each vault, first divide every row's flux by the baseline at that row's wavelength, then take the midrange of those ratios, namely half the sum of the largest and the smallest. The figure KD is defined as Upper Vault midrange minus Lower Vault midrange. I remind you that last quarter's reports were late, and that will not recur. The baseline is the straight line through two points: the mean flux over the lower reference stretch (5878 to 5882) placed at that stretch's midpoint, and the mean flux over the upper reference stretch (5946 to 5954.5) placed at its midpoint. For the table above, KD 0.06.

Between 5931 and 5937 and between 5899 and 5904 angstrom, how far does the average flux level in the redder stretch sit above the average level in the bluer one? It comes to 1.1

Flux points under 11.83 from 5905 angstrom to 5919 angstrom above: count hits 5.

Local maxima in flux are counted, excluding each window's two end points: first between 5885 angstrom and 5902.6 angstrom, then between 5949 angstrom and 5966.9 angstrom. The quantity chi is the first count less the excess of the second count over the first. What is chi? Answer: 3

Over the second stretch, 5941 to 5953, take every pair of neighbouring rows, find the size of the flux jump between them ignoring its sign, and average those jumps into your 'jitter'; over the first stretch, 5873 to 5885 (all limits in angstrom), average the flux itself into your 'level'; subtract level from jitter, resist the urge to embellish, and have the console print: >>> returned -11.6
